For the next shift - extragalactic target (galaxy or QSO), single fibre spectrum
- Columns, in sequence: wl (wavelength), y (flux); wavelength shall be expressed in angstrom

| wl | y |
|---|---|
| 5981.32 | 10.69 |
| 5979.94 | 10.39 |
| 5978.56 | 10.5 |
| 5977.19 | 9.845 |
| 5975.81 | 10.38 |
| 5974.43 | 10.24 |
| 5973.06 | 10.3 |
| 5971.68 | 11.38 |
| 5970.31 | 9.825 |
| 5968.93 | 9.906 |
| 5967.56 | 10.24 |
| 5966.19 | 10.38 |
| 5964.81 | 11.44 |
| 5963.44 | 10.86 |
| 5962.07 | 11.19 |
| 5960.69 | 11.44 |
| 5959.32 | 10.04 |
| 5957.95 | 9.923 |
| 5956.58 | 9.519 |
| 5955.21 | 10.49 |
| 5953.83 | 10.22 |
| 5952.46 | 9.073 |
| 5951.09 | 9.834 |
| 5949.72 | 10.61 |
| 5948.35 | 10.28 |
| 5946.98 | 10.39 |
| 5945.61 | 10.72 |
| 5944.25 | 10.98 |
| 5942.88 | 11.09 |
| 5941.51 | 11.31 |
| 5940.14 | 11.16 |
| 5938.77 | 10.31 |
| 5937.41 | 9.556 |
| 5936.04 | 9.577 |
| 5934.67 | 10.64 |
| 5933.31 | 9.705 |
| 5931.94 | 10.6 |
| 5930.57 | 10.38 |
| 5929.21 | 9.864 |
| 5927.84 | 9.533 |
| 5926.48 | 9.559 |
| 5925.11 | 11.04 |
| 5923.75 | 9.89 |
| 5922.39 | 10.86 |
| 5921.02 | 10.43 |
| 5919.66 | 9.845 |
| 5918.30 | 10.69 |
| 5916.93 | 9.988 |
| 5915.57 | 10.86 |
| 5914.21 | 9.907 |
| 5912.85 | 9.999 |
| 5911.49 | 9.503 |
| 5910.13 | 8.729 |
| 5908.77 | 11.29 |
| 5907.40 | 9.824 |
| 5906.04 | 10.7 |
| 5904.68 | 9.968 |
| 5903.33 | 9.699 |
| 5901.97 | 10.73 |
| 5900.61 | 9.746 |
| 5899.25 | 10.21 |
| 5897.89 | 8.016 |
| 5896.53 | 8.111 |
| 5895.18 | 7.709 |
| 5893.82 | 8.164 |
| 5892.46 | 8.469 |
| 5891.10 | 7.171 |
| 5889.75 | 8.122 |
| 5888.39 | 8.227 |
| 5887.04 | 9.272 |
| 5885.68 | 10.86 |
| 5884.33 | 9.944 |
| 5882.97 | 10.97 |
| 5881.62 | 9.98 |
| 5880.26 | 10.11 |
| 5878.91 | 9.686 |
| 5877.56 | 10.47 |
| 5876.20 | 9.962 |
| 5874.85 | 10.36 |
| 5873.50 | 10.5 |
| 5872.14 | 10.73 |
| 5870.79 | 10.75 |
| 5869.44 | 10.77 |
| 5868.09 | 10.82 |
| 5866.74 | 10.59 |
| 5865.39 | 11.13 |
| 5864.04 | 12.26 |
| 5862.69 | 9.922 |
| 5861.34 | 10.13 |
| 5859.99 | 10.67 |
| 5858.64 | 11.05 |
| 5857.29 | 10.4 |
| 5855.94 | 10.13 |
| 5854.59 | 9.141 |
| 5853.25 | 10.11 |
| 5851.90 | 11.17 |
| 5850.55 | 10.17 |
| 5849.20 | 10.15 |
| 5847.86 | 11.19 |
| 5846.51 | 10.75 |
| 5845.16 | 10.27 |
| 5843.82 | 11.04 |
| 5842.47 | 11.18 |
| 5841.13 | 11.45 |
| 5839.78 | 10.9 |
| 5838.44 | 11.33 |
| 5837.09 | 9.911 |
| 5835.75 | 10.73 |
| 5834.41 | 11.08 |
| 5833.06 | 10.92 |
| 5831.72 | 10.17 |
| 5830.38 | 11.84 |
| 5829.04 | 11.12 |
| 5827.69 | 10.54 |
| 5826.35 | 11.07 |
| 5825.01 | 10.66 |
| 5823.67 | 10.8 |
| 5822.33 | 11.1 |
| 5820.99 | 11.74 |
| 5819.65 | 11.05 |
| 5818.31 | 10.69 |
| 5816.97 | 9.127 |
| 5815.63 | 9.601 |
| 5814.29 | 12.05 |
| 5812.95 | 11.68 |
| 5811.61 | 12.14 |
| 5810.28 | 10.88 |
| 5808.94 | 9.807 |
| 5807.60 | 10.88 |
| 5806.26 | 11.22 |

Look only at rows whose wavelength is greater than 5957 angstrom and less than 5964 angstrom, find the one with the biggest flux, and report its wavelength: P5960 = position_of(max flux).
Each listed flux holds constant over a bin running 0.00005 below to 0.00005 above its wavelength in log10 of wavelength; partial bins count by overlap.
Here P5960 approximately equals 5960.69 angstrom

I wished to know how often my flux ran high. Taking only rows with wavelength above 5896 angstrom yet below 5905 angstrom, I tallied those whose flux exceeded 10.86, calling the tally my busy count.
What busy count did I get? 0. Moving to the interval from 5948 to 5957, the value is 0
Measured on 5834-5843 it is 5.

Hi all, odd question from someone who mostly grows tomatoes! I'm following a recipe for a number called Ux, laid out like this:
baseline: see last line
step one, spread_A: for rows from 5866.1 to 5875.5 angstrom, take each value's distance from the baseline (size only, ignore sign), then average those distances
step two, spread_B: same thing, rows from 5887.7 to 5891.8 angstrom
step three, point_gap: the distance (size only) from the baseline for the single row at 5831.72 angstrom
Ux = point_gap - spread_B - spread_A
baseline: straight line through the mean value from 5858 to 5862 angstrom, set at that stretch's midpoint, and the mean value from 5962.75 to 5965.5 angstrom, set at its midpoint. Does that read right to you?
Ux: -2.8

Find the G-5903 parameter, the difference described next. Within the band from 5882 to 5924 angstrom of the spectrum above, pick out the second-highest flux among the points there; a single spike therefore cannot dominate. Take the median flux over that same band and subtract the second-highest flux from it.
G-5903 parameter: -1.08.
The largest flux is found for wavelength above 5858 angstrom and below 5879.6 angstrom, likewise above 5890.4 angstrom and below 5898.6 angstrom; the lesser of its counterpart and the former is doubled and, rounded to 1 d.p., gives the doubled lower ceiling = 16.9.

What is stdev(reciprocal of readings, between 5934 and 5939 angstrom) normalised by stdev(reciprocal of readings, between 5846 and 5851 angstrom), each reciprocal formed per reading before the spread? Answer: 1.2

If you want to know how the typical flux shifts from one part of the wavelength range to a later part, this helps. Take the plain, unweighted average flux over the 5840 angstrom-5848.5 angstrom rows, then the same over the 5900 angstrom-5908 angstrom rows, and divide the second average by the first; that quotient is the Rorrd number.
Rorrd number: 0.92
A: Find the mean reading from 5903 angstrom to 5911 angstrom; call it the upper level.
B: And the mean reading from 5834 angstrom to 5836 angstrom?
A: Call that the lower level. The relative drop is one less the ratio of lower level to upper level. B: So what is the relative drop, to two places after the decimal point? -0.09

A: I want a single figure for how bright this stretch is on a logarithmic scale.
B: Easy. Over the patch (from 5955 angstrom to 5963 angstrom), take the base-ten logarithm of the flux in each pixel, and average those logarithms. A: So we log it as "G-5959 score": 1.02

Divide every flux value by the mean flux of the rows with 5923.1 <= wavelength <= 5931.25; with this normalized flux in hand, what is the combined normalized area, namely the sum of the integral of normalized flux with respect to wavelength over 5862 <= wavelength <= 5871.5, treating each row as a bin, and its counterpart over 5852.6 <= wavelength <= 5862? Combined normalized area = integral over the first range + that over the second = 19.9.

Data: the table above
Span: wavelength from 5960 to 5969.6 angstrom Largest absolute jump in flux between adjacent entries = 1.1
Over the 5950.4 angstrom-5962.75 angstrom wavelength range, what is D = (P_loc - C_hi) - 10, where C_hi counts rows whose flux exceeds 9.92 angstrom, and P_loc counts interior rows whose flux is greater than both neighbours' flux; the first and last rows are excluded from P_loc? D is -14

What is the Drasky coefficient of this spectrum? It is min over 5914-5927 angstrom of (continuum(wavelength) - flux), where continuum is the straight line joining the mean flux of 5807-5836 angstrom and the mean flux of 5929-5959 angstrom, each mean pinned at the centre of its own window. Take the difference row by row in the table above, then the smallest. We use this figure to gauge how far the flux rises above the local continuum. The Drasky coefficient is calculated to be -0.66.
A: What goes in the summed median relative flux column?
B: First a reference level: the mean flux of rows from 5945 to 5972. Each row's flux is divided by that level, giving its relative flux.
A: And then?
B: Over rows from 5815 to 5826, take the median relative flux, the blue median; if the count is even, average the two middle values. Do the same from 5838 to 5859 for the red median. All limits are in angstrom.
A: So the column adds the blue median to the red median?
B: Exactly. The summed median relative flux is 2.08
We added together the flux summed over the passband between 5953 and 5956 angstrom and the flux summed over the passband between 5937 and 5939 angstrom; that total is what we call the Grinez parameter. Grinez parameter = 40.6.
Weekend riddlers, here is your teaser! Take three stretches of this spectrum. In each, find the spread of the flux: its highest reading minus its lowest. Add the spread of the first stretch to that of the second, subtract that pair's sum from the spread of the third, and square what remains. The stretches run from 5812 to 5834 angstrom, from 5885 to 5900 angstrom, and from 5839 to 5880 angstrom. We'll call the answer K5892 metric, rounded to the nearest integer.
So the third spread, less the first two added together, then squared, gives 12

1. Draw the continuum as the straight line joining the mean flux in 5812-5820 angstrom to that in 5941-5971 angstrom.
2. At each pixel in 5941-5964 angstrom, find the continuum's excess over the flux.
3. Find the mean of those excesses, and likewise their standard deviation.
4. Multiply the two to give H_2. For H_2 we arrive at -0.01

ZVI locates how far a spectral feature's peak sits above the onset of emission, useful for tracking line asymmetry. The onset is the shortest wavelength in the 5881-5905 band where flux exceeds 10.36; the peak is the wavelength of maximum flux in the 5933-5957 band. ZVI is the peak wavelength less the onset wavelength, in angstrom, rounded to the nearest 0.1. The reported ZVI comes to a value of 58.5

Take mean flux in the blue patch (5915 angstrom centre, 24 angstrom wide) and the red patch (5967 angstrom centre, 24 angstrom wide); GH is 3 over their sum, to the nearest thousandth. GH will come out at 0.146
